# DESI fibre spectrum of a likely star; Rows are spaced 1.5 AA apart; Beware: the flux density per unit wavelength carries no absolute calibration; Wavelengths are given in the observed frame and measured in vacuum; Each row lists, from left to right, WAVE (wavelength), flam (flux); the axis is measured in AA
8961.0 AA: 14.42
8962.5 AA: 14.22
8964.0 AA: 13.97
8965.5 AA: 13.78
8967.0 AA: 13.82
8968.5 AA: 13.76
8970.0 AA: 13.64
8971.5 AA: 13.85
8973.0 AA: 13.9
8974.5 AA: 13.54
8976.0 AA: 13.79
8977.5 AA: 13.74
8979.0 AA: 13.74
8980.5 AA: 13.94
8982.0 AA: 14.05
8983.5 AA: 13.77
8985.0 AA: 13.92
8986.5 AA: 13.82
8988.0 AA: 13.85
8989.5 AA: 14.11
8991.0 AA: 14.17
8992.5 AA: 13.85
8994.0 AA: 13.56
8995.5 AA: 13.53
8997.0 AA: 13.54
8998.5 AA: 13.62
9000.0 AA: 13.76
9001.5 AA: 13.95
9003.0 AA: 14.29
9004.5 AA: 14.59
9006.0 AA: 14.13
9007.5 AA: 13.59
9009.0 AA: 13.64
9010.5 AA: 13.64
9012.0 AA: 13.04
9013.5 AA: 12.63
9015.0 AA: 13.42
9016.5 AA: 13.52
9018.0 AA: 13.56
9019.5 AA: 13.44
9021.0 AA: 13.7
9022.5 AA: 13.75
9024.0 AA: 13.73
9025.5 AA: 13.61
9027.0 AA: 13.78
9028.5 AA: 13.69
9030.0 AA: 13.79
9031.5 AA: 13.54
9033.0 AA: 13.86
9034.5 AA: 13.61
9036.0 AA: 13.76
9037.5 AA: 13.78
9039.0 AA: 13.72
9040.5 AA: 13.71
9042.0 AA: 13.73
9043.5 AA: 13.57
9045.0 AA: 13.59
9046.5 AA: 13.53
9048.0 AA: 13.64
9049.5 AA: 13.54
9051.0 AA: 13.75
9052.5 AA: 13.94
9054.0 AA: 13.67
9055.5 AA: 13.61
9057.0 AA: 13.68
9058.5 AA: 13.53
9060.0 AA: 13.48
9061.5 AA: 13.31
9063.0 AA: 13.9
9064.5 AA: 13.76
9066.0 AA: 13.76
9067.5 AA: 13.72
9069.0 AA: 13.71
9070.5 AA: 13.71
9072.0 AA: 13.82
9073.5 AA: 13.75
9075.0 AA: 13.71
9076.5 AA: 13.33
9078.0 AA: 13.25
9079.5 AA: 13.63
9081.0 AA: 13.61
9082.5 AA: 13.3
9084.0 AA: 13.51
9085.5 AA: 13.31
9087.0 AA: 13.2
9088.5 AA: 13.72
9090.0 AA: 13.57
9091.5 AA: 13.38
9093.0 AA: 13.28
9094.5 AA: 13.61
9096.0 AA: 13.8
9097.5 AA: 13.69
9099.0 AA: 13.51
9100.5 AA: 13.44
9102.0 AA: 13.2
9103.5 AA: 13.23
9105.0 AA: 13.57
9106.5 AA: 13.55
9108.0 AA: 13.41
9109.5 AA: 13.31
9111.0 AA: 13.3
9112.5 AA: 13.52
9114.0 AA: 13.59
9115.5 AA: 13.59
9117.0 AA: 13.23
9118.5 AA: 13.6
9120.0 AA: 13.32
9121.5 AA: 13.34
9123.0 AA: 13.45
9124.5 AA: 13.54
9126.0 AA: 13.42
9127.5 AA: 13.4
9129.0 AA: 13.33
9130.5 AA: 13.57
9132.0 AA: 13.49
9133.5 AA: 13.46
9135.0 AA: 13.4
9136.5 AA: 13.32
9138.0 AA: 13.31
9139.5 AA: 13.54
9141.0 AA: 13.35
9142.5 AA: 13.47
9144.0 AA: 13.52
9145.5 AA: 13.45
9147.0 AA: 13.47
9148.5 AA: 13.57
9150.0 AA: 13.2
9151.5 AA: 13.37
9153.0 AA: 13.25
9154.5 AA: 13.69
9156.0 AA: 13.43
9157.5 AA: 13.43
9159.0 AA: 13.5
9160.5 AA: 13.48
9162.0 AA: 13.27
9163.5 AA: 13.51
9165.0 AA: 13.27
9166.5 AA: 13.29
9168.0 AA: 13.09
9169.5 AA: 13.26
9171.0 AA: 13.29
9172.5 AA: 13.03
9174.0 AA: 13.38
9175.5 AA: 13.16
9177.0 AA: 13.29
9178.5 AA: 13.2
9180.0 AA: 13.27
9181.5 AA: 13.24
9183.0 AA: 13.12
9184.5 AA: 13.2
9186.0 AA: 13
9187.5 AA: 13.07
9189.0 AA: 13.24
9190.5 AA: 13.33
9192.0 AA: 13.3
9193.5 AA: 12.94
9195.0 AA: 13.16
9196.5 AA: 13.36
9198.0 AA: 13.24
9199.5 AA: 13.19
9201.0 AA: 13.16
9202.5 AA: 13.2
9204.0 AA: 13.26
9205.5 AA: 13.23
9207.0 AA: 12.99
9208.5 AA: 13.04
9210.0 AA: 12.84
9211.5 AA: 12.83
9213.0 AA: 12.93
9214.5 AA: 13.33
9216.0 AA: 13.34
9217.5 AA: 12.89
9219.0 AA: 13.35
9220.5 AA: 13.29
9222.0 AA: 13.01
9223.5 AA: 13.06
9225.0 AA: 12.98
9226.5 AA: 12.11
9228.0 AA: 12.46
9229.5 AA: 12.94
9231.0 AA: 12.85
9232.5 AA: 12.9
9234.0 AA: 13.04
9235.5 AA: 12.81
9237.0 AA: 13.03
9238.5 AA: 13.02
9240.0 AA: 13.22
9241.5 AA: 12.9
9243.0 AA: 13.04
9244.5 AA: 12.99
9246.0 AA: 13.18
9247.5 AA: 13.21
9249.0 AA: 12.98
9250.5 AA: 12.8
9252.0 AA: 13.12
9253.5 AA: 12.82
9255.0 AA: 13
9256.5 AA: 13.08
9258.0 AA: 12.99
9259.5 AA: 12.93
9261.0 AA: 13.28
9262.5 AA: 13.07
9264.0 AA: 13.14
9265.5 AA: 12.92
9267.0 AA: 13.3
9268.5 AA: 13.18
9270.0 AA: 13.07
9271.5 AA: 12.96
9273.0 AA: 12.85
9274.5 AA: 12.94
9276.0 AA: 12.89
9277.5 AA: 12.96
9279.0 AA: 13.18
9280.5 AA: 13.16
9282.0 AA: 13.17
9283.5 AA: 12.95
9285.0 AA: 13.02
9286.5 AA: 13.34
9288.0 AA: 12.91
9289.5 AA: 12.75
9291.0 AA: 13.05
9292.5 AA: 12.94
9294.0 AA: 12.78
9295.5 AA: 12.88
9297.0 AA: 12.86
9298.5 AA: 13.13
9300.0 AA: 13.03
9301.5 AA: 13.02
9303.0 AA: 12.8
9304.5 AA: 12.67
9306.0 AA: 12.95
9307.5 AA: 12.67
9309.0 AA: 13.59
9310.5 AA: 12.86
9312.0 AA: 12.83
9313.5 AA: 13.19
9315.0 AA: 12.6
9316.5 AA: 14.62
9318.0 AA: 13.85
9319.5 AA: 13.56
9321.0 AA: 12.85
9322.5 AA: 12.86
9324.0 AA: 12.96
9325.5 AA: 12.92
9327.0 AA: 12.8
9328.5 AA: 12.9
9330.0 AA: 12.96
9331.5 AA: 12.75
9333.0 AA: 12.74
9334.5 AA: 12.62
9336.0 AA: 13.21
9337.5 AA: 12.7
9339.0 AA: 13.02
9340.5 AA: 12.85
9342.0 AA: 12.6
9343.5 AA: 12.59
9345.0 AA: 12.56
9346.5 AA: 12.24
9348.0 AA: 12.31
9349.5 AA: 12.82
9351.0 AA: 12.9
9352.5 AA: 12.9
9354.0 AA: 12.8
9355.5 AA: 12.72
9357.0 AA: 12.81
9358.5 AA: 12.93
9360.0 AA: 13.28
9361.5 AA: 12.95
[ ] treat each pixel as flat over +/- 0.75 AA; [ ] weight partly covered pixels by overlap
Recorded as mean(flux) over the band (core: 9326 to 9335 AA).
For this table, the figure 12.8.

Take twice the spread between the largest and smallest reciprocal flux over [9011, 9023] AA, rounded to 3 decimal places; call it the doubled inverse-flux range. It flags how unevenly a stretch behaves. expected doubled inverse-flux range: 0.013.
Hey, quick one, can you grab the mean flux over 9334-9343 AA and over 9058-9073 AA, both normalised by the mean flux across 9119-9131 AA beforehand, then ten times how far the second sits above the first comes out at 0.6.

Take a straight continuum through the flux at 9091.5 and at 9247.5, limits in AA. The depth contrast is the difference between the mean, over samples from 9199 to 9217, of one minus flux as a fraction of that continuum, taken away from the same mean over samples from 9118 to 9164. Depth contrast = -0.019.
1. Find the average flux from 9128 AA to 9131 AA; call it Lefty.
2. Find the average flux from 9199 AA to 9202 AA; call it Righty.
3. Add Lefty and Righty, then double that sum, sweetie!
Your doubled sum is 53.2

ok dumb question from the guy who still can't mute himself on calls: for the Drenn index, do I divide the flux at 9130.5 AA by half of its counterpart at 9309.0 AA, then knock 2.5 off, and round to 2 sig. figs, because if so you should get -0.50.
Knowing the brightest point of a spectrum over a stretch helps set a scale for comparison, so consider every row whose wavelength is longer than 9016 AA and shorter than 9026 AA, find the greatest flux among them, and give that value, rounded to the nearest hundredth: 13.75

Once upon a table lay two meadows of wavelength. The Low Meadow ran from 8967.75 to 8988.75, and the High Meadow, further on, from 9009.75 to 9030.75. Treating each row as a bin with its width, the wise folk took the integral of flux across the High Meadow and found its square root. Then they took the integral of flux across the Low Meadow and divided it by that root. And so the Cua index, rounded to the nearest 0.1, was 17.2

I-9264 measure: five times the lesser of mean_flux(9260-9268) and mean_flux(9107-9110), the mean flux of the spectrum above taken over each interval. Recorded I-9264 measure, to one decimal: 65.7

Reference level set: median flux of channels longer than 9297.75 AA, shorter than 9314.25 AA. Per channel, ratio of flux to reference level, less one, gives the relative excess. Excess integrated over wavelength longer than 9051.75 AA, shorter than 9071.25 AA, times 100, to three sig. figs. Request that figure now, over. 109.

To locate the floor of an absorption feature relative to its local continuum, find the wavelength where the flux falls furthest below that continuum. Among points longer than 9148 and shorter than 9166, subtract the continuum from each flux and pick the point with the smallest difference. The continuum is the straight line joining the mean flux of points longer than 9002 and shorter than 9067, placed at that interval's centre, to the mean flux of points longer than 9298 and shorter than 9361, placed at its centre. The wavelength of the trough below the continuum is 9150.0 AA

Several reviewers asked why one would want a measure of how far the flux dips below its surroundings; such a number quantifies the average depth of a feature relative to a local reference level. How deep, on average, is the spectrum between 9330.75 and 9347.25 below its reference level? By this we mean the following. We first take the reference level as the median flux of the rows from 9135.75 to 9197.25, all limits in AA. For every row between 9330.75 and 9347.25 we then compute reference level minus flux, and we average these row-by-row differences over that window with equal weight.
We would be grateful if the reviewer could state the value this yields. 0.6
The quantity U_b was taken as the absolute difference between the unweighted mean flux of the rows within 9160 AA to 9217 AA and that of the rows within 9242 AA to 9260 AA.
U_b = 0.18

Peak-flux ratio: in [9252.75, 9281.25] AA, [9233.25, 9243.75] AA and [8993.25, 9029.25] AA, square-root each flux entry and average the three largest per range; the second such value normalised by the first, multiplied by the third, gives 3.76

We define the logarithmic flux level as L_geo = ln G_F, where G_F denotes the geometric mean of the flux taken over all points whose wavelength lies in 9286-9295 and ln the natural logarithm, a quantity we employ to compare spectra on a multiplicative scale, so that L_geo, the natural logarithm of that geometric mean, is 2.56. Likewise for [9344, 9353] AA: 2.54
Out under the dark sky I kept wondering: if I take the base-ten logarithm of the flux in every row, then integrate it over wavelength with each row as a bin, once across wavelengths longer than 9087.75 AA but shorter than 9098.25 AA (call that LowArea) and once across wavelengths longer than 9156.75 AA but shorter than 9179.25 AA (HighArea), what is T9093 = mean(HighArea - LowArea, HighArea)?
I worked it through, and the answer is 19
